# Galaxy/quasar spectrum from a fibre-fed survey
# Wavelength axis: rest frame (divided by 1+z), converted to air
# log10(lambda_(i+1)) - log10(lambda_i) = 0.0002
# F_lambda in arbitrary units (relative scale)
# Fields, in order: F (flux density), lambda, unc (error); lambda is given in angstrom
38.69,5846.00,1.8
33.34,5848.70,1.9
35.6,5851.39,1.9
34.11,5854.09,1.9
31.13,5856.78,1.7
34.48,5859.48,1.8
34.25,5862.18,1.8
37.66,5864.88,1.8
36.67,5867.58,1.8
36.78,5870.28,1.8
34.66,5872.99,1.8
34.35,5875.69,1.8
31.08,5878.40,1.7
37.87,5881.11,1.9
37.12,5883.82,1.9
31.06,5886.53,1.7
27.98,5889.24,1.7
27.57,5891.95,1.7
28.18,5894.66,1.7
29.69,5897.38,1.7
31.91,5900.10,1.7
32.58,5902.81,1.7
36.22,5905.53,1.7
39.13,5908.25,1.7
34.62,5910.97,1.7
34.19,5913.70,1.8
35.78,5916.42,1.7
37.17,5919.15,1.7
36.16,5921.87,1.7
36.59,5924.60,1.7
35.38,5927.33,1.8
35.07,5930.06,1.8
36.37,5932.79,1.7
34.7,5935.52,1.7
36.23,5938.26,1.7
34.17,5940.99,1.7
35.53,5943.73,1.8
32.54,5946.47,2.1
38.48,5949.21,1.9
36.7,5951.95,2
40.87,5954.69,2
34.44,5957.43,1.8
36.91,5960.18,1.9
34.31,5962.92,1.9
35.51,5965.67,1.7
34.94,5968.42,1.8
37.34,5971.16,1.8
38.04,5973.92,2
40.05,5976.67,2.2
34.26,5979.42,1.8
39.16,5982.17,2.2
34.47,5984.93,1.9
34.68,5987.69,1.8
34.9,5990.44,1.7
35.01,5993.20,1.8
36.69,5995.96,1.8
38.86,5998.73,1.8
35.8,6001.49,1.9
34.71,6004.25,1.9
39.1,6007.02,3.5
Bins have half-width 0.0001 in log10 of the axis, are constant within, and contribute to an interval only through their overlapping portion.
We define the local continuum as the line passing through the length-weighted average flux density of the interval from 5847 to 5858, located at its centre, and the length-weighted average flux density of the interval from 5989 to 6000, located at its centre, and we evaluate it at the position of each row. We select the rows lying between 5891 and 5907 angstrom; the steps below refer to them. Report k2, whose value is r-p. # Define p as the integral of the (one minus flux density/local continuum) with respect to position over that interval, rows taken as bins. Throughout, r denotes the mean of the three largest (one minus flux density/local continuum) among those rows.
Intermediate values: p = 1.58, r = 0.17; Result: -1.41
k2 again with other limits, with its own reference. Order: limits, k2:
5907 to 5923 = 0.59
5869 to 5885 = 0.54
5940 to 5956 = 0.46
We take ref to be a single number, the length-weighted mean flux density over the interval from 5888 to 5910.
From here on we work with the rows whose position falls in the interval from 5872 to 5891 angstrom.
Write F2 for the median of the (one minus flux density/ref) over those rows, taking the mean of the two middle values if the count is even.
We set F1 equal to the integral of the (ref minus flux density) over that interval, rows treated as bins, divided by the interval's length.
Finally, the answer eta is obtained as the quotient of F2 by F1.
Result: 0.053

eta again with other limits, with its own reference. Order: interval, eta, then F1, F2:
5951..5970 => 0.026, -4.5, -0.119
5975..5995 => 0.023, -4.4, -0.099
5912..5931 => 0.032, -4.0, -0.127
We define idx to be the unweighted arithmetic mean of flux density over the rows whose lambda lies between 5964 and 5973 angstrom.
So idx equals 35.93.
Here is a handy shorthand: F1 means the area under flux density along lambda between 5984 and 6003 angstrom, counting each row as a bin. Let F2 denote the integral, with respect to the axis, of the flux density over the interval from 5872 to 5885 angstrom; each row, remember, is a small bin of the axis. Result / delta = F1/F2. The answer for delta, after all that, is 1.5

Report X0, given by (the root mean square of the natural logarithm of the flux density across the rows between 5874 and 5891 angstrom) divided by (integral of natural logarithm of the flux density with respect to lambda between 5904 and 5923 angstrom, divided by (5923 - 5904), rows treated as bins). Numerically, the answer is 0.98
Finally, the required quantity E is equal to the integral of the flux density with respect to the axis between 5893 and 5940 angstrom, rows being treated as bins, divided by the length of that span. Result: 34.7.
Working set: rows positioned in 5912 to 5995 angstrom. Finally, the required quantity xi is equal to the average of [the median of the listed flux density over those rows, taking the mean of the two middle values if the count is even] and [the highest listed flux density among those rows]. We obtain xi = 38.2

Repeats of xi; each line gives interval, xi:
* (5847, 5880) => 36.0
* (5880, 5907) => 34.7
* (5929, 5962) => 38.4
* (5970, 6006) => 37.9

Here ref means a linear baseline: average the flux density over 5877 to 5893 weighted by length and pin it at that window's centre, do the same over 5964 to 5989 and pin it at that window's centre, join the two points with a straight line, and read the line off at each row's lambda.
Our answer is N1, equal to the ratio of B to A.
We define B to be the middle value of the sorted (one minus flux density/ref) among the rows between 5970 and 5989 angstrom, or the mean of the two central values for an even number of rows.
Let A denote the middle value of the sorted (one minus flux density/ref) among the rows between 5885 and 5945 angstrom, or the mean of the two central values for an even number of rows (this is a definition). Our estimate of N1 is 1.48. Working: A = -0.02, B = -0.031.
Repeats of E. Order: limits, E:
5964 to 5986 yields 36.7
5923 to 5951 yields 35.5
